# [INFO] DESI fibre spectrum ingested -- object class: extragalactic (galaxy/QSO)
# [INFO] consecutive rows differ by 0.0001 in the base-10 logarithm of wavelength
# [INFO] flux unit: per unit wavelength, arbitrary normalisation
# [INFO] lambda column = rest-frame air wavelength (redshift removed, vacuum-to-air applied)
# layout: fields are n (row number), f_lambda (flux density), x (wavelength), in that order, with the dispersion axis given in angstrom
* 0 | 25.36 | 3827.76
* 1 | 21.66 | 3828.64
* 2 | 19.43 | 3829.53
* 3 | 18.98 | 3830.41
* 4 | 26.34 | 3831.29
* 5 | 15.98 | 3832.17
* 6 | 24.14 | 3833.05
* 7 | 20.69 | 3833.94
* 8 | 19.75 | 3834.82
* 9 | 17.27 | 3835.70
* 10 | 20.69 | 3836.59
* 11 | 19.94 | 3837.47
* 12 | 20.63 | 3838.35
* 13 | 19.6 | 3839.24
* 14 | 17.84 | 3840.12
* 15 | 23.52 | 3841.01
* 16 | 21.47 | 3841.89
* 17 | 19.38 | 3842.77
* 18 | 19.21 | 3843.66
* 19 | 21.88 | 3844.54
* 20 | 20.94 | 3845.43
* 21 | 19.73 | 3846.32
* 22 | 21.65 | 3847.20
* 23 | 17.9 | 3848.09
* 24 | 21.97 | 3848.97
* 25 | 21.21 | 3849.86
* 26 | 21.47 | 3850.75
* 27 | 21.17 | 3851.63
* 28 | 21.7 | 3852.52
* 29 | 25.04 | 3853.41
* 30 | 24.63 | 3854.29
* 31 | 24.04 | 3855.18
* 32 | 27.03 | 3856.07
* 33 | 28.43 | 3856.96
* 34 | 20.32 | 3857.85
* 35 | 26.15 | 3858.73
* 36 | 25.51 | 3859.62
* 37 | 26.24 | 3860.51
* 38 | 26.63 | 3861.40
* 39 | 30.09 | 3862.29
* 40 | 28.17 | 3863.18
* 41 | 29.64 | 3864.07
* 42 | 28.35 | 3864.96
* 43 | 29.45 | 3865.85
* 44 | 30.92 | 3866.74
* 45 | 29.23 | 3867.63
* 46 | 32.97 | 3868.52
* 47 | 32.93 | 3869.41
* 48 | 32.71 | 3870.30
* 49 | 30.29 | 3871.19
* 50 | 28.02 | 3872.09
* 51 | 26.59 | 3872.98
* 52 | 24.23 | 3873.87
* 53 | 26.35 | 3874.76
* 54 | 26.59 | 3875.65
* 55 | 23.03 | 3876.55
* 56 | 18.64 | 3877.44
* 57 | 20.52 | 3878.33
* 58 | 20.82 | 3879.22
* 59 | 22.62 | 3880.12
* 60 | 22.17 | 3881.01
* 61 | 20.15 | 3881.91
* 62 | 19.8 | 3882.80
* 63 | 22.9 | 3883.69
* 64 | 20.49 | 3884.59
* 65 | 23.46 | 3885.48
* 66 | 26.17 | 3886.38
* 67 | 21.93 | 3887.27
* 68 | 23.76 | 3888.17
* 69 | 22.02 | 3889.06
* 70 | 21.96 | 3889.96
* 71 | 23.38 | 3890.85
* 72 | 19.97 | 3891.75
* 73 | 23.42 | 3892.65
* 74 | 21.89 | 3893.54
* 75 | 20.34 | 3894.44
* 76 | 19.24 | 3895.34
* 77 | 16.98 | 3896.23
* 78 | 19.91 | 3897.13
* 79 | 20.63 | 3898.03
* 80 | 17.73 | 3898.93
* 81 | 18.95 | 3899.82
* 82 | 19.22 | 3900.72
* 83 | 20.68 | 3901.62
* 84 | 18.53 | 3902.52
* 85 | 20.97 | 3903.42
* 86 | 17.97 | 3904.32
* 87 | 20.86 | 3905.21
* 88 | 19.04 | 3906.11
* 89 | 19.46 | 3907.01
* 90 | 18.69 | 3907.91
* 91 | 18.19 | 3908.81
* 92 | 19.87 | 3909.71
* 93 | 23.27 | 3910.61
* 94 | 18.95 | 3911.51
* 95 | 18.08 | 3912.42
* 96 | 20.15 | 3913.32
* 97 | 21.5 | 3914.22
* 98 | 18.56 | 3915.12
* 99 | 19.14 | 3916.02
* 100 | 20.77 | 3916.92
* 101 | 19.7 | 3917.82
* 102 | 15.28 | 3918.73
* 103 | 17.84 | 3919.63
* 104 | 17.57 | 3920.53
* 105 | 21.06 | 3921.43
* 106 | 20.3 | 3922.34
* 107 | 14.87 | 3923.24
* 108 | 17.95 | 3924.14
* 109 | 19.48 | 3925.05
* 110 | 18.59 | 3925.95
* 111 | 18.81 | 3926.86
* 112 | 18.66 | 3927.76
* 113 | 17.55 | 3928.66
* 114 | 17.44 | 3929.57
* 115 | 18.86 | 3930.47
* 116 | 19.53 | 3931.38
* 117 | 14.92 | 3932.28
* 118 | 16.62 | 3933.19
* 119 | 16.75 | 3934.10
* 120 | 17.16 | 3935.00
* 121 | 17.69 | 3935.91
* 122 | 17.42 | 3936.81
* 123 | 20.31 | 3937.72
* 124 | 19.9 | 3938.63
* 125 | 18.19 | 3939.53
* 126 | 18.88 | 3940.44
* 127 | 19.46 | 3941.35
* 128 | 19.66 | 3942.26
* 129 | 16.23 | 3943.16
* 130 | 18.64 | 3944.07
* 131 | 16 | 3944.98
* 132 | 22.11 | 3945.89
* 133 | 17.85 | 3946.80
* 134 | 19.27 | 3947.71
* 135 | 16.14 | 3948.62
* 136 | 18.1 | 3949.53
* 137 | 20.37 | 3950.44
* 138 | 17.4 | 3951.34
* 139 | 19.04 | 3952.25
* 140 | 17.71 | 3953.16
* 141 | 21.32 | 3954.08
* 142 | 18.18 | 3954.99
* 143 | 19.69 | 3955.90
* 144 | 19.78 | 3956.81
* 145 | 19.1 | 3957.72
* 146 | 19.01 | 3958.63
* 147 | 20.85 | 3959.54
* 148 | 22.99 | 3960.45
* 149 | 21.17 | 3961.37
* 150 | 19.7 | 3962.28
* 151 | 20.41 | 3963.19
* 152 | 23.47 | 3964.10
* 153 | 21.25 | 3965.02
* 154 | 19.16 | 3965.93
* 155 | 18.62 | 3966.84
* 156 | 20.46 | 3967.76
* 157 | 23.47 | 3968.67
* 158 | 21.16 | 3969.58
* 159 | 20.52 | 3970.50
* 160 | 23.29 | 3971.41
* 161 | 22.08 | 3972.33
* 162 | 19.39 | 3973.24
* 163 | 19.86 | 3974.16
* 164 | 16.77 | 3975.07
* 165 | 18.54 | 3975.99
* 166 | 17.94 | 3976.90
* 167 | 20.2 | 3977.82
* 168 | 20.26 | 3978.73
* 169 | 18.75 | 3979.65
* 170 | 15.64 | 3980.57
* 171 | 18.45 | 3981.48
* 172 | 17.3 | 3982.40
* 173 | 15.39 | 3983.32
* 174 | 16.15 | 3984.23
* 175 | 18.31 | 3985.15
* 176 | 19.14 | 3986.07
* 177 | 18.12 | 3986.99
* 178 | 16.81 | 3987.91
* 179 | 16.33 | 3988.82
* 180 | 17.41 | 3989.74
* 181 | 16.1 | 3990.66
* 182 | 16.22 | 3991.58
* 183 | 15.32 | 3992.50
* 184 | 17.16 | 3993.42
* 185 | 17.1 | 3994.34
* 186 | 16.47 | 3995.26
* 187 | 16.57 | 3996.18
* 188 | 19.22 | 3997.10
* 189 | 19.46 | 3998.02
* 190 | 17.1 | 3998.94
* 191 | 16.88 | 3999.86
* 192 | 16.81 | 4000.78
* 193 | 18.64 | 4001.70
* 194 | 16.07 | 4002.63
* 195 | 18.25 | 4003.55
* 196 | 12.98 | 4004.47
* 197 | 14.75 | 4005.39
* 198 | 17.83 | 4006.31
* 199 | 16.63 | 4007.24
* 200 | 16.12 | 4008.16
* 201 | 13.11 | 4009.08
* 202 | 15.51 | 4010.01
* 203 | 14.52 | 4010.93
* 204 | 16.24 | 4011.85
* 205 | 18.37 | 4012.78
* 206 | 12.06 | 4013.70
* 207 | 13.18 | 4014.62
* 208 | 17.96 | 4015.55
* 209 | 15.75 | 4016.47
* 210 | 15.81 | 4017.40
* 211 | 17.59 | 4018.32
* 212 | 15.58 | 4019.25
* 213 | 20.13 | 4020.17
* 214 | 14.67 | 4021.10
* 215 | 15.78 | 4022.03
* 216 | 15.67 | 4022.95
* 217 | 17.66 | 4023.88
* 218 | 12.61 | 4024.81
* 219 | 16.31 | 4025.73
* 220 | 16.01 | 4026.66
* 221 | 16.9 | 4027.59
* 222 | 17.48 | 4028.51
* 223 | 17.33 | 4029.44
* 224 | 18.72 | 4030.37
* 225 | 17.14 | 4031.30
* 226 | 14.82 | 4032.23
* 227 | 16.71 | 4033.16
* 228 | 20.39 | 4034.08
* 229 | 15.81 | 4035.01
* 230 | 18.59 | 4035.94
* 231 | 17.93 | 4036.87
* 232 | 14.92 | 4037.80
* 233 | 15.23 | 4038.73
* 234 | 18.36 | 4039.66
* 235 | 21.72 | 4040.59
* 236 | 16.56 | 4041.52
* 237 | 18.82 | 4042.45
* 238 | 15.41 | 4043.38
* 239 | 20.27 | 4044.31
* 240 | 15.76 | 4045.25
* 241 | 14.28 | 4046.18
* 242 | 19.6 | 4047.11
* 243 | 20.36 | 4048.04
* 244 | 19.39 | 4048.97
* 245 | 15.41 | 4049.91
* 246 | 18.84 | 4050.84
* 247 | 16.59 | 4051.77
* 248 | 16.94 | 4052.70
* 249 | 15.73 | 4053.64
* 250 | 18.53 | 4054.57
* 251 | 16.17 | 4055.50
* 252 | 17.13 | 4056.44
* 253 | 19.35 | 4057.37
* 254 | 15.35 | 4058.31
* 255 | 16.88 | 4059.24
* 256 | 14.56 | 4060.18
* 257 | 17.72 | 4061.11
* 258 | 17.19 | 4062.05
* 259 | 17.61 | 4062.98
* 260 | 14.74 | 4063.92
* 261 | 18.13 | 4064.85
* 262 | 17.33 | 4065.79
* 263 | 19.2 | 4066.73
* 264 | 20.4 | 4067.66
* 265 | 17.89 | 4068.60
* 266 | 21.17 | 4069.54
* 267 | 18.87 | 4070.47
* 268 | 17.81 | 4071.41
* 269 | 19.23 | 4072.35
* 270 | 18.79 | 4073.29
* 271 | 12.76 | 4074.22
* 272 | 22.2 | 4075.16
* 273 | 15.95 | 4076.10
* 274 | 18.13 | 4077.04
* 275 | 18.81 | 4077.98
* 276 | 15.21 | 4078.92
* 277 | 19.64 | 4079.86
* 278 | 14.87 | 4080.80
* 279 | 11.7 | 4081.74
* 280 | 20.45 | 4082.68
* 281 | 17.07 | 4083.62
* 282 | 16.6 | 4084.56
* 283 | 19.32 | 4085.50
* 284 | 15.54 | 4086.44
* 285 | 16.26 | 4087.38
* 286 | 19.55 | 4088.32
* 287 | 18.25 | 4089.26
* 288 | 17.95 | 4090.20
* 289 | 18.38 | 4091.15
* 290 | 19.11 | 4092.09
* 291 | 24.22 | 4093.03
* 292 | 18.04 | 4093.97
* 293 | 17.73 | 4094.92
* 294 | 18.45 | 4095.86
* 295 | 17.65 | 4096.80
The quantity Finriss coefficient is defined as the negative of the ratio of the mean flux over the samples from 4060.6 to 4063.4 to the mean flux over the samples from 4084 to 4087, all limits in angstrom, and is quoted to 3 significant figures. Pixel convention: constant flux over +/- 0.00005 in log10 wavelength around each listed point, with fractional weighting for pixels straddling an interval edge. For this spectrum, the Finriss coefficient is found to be -1.02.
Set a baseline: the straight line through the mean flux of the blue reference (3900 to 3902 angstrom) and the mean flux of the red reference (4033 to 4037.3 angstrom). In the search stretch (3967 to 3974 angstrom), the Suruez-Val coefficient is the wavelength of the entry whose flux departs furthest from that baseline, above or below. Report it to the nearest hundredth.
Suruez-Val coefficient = 3968.67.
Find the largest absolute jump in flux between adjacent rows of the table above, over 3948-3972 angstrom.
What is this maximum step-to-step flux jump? 3.6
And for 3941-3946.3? 6.1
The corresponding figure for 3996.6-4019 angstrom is 6.3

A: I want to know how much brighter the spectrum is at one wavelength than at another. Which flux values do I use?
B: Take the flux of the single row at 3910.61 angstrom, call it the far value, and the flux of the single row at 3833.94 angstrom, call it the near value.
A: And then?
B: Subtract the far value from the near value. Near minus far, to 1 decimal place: -2.6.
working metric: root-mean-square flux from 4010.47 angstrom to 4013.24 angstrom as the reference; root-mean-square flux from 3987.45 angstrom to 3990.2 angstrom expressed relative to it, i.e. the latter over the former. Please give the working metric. 1.02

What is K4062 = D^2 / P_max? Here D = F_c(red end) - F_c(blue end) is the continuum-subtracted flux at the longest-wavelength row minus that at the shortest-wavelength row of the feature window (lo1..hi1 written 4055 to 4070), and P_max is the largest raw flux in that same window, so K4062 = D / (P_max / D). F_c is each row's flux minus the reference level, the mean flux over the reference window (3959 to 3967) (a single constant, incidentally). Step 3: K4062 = 1.2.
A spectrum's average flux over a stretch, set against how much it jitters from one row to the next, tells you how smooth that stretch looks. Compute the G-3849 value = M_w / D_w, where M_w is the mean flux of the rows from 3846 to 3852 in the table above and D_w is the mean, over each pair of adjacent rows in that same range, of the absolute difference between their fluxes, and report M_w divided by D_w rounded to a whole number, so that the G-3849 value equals 11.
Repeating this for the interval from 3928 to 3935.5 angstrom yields 13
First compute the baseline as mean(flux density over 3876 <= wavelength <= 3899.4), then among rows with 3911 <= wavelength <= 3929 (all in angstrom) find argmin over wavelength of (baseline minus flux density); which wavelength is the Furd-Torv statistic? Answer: 3914.22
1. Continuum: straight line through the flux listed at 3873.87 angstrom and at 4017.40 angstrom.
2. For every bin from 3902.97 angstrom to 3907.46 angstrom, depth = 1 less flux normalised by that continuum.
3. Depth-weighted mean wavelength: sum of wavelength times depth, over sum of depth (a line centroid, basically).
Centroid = 3905.3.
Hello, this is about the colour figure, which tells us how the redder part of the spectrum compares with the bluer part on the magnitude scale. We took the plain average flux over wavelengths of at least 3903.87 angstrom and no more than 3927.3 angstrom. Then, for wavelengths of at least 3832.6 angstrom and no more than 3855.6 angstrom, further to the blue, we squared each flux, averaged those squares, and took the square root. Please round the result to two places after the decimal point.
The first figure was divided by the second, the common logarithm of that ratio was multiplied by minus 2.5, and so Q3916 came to 0.11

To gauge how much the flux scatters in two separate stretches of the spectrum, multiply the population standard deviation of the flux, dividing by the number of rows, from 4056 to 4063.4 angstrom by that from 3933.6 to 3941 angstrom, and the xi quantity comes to 1.7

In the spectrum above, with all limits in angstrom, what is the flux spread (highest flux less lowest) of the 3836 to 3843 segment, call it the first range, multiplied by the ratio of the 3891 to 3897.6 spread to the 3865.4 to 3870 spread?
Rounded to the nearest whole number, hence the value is 10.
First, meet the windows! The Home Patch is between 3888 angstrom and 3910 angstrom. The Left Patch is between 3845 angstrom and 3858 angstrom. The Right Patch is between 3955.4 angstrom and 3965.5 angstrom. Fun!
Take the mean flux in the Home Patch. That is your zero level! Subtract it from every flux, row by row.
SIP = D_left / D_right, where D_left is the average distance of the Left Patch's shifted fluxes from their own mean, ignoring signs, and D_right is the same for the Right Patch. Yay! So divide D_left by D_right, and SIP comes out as 1.9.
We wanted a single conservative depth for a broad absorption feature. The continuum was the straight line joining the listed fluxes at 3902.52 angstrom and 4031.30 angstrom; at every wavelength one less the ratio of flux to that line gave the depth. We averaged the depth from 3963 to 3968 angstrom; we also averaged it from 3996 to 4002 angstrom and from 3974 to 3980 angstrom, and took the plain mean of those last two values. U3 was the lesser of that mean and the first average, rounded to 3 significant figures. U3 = -0.152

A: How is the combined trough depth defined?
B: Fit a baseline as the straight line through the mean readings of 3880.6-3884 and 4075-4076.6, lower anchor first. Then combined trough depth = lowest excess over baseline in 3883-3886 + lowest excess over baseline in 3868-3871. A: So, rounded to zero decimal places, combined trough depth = 11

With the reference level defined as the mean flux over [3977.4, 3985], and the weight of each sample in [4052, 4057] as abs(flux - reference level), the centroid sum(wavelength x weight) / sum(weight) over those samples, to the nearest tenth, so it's 4054.4 angstrom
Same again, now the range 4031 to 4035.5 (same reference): 4033.4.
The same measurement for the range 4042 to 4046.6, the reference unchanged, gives 4044.7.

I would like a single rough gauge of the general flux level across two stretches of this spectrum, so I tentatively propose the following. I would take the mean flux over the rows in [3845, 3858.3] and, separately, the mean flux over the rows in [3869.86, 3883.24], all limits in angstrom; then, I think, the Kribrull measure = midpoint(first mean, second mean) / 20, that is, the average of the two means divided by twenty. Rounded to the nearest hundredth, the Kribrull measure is 1.17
